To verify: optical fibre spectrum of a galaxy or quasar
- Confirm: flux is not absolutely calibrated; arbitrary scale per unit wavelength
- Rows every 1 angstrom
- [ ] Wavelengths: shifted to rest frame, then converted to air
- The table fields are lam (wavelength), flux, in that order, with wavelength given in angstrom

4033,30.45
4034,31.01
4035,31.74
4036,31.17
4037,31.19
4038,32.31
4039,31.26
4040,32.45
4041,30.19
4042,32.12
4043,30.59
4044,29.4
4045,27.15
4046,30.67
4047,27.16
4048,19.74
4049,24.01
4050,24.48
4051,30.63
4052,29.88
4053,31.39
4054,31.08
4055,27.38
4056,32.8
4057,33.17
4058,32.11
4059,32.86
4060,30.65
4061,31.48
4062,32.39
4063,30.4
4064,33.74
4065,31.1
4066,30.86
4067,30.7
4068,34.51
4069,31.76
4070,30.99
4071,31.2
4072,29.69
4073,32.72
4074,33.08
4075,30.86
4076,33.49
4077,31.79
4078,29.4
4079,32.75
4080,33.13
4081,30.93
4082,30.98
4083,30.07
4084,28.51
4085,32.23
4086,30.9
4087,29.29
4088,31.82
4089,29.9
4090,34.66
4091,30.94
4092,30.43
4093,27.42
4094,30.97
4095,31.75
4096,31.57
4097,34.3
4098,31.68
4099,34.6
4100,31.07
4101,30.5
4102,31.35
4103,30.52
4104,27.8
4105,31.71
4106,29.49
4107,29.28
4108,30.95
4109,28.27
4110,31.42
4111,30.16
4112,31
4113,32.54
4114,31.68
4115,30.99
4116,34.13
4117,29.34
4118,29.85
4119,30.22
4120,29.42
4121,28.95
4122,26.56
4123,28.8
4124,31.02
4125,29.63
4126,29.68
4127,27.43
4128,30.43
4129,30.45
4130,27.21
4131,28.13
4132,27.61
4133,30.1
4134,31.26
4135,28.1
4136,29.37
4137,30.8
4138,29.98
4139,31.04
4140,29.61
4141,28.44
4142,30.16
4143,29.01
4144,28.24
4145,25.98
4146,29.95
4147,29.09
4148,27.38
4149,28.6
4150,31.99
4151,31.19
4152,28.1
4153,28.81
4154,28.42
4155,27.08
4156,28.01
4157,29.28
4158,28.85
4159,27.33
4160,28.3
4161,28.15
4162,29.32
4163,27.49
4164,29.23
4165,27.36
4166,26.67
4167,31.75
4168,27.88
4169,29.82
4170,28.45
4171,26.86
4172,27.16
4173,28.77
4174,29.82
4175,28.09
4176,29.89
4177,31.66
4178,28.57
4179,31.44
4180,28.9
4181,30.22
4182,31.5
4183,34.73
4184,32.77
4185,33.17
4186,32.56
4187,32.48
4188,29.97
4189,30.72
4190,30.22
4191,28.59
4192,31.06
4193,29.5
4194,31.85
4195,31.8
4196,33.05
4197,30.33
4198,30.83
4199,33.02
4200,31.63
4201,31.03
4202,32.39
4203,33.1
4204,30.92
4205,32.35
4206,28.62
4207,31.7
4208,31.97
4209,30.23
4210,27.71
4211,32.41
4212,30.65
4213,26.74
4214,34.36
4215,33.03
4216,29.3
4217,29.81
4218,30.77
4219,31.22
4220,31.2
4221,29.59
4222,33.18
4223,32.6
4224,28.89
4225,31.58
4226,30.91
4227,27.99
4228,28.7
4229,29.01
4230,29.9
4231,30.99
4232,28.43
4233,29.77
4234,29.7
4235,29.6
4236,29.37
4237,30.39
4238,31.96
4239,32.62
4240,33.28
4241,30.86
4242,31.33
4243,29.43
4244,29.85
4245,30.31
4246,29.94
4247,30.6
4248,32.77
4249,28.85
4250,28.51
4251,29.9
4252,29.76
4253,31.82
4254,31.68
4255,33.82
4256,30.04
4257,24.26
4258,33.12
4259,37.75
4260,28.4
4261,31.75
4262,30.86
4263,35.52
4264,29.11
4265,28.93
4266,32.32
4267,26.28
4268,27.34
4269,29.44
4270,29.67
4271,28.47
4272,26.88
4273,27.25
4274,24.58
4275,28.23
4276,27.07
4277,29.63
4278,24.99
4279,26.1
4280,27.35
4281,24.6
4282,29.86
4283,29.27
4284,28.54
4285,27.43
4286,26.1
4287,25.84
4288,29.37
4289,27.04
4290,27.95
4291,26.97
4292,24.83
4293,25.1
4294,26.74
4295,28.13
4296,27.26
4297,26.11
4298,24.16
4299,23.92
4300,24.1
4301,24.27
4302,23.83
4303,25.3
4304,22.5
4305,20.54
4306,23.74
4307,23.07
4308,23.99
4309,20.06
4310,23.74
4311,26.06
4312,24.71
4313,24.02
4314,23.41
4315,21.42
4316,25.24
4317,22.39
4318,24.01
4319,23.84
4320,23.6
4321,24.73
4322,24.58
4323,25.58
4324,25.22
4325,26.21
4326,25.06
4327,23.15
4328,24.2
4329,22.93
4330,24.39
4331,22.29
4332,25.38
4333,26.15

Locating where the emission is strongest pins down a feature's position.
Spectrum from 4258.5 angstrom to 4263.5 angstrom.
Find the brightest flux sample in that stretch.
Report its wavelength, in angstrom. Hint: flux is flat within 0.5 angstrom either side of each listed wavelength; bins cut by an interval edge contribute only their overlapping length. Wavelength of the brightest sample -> 4259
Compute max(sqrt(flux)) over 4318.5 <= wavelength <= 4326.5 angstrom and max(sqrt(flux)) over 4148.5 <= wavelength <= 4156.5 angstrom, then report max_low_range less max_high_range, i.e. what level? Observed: 0.54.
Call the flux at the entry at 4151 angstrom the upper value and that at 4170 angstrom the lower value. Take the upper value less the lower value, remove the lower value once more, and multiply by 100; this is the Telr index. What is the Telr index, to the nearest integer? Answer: -2571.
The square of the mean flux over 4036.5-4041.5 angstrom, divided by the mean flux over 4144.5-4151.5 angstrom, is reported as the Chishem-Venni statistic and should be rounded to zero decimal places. 34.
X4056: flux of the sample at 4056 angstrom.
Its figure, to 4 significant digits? 32.80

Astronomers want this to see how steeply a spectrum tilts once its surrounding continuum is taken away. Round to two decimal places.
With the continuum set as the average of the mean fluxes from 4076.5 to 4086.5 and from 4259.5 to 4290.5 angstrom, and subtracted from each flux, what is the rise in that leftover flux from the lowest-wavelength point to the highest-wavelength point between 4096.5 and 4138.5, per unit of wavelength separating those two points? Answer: -0.11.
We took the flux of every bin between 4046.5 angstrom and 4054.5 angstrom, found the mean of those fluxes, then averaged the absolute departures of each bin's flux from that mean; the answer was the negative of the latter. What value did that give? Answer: -3.4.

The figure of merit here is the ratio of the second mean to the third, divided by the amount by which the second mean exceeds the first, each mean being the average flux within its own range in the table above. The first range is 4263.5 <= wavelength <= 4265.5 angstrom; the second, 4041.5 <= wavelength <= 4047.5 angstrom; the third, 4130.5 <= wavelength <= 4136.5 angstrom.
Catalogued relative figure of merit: 2.0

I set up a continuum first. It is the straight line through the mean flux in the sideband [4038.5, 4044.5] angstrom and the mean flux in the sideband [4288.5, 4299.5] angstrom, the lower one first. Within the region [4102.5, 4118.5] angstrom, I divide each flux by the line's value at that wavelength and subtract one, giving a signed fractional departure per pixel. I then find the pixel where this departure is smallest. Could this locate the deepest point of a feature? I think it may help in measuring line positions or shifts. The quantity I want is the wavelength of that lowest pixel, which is 4104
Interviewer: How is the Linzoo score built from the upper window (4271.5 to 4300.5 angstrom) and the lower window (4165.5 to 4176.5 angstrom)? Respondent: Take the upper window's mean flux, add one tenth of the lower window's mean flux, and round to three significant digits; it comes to 29.6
